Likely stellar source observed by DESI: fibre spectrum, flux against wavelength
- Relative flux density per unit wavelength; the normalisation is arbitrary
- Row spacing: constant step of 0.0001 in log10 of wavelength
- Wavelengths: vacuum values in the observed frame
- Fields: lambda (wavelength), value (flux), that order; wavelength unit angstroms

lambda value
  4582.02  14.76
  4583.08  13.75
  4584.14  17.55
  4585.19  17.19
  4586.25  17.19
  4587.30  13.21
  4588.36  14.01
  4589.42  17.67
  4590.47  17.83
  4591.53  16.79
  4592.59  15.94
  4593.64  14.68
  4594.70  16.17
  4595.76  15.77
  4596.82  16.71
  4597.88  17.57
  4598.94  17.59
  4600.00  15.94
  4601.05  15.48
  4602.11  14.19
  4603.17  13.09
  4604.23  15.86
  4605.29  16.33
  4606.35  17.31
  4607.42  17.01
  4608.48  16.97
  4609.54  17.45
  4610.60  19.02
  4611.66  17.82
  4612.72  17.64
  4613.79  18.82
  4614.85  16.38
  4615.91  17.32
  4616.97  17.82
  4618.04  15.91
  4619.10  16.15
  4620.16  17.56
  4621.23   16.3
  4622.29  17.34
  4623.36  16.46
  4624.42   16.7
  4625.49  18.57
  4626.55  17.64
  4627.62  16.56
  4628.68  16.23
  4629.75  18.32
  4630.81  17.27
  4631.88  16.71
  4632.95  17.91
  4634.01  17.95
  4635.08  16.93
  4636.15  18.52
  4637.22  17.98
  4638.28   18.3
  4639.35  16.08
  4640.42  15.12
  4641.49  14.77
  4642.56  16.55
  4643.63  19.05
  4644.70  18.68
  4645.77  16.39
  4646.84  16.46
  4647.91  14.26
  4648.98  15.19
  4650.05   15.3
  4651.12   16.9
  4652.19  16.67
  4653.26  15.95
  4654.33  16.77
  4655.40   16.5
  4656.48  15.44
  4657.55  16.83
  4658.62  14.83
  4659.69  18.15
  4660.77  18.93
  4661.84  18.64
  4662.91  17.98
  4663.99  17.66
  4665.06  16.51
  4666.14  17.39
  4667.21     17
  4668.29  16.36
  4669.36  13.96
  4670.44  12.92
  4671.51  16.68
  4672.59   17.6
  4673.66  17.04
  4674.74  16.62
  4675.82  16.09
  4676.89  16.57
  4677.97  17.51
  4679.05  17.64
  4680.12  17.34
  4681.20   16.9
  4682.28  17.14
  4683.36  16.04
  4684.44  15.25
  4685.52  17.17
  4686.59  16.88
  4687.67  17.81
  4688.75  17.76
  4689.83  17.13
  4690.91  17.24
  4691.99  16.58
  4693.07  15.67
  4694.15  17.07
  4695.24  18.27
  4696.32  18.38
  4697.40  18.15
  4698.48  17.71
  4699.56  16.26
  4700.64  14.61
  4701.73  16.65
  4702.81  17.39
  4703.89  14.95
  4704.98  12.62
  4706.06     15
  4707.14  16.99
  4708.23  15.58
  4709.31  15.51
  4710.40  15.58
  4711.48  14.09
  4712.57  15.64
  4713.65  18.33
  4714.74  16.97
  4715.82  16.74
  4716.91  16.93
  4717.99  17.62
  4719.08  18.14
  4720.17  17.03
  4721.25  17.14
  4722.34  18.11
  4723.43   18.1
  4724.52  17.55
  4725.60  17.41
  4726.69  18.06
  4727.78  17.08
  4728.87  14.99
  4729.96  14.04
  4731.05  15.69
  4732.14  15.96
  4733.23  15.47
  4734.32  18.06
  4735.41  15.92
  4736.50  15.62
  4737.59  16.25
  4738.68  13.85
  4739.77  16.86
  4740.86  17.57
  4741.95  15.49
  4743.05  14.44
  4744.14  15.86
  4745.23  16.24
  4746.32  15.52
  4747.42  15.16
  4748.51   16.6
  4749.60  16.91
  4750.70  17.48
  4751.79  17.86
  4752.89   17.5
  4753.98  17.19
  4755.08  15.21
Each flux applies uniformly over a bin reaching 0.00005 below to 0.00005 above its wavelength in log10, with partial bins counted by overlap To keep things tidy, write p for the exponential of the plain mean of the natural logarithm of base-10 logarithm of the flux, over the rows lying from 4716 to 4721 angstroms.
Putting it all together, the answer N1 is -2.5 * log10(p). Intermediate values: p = 1.24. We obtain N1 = -0.234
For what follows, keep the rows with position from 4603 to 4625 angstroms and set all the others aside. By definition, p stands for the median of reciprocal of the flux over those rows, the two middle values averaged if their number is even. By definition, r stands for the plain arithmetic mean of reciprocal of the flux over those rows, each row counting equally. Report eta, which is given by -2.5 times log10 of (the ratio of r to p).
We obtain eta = -0.012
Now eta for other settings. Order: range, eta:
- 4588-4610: -0.016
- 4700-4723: -0.040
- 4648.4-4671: -0.022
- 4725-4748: 0.002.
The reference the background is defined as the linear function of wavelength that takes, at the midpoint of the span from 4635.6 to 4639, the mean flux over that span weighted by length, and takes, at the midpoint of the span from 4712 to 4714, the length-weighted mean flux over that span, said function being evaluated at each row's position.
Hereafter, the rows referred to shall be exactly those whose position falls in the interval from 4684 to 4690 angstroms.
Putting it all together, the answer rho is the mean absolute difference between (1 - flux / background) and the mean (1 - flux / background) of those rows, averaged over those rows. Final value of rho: 0.037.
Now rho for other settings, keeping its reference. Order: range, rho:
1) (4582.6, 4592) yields 0.087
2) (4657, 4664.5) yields 0.058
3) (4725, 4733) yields 0.067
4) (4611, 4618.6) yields 0.038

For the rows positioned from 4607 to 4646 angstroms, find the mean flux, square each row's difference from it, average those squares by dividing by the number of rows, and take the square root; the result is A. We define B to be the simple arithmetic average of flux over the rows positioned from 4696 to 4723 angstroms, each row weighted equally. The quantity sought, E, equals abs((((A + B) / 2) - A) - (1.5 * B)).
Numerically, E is 17.0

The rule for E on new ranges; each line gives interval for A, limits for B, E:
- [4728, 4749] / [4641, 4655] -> 16.9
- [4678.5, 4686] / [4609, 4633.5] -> 17.7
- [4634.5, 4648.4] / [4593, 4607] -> 16.7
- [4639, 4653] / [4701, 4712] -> 16.1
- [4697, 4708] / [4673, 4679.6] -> 17.7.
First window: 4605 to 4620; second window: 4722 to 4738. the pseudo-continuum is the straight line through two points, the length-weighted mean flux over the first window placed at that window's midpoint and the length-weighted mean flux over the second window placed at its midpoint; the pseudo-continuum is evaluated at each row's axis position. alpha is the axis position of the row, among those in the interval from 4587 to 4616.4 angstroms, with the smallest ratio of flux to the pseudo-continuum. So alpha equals 4603.17 angstroms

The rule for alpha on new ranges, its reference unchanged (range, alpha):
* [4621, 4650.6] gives 4647.91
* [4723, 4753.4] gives 4738.68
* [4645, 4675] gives 4670.44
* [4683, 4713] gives 4704.98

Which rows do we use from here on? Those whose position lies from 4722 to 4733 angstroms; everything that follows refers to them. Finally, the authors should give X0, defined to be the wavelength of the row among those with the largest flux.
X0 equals 4722.34 angstroms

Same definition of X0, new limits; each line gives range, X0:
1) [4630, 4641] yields 4636.15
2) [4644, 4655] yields 4644.70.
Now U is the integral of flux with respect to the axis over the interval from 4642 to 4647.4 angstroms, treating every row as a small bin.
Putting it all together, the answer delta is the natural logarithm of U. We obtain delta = 4.5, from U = 94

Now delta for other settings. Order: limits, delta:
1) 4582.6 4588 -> 4.4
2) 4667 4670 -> 3.8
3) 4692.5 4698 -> 4.6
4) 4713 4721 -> 4.9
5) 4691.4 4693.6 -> 3.6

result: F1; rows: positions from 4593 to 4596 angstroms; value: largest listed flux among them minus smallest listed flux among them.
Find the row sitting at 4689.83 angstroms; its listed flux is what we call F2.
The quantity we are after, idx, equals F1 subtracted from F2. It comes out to 15.6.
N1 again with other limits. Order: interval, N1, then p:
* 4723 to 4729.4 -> -0.229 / 1.23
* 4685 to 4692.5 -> -0.230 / 1.24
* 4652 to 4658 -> -0.210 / 1.21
